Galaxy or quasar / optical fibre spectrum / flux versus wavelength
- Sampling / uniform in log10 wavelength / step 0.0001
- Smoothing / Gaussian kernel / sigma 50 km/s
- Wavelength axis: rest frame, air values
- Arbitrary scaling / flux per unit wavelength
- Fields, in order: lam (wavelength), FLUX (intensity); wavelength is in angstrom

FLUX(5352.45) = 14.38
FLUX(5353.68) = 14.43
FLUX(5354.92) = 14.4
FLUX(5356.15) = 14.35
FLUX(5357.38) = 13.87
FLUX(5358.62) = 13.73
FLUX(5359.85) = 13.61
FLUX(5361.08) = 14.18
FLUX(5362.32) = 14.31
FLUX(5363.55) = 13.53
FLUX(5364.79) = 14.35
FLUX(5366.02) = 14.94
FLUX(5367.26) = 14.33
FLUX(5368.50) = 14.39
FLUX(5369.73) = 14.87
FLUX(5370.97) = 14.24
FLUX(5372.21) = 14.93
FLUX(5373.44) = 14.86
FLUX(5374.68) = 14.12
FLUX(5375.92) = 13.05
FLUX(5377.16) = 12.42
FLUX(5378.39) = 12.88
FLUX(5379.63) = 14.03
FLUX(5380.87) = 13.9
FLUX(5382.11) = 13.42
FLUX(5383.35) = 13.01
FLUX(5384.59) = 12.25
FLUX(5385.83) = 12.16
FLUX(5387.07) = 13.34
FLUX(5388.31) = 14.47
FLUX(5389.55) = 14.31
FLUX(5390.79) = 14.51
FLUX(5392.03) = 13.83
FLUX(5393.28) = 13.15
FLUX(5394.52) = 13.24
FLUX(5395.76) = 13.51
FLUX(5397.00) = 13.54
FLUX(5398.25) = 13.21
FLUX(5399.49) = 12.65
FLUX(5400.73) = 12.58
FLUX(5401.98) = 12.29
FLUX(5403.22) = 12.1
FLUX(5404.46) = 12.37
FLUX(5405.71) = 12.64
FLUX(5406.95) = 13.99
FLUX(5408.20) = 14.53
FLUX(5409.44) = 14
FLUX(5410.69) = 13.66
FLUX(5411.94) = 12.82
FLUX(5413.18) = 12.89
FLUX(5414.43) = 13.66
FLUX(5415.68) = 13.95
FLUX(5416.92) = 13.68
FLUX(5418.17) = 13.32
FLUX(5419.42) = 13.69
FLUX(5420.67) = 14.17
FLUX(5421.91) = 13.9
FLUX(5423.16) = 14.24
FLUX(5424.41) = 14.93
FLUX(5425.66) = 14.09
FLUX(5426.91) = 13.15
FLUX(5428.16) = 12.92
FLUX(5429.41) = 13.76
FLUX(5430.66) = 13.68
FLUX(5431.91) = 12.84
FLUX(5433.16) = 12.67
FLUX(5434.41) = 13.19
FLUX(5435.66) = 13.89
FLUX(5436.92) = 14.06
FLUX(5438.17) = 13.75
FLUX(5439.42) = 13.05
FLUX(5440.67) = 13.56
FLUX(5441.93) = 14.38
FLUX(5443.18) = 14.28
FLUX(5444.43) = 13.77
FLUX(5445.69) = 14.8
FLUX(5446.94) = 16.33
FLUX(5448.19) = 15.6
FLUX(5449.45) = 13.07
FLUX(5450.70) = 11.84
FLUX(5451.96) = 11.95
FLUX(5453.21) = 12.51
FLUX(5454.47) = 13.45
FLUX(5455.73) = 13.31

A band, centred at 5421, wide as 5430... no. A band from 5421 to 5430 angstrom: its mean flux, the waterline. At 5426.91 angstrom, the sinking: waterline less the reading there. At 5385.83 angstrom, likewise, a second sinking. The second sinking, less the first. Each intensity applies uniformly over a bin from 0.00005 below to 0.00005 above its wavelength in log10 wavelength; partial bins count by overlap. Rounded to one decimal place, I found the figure 1.0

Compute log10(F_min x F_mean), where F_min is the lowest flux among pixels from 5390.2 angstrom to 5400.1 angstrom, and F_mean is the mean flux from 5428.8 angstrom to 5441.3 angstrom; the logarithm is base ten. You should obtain 2.23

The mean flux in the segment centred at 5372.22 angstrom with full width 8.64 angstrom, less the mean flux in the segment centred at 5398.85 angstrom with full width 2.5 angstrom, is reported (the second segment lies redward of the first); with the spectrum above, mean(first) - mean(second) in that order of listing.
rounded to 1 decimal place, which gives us 1.4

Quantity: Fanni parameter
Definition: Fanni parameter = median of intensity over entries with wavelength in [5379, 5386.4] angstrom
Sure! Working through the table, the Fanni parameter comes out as 13.2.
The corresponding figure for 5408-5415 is 13.7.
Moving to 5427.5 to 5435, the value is 13.1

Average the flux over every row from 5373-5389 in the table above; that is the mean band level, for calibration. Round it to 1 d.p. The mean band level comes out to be 13.4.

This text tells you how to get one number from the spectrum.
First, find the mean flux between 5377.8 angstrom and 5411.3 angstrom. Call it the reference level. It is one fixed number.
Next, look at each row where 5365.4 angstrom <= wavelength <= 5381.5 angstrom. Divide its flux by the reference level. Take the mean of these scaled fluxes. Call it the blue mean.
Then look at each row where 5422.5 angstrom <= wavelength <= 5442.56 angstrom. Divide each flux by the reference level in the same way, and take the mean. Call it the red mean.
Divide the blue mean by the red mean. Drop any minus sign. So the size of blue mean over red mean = 1.03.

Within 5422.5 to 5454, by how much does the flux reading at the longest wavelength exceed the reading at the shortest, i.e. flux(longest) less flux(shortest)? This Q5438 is -1.7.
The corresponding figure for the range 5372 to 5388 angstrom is -1.6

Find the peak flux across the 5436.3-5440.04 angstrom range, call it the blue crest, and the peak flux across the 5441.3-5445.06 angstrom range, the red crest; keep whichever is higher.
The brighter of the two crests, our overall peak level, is 14.4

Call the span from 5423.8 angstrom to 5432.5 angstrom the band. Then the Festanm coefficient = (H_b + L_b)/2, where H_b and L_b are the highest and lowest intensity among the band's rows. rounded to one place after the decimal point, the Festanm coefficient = 13.9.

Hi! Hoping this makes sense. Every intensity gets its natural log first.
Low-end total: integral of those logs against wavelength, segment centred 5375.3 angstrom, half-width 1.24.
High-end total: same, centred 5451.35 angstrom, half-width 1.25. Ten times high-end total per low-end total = 9.6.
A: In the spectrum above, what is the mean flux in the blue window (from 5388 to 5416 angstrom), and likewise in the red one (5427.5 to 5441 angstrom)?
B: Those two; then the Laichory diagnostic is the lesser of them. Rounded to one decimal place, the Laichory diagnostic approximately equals 13.4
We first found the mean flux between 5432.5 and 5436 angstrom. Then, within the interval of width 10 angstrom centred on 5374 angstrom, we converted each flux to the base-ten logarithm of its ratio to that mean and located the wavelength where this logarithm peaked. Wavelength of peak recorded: 5372.21 angstrom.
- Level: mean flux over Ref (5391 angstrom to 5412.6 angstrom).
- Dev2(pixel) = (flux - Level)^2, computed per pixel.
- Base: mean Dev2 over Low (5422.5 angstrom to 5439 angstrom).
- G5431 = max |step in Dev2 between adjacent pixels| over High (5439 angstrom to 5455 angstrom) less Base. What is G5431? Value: 6.7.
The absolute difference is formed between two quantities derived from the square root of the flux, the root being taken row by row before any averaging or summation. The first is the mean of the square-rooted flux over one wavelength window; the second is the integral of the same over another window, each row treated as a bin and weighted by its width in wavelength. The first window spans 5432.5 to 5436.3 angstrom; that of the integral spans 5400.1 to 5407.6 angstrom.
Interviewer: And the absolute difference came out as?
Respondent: 23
